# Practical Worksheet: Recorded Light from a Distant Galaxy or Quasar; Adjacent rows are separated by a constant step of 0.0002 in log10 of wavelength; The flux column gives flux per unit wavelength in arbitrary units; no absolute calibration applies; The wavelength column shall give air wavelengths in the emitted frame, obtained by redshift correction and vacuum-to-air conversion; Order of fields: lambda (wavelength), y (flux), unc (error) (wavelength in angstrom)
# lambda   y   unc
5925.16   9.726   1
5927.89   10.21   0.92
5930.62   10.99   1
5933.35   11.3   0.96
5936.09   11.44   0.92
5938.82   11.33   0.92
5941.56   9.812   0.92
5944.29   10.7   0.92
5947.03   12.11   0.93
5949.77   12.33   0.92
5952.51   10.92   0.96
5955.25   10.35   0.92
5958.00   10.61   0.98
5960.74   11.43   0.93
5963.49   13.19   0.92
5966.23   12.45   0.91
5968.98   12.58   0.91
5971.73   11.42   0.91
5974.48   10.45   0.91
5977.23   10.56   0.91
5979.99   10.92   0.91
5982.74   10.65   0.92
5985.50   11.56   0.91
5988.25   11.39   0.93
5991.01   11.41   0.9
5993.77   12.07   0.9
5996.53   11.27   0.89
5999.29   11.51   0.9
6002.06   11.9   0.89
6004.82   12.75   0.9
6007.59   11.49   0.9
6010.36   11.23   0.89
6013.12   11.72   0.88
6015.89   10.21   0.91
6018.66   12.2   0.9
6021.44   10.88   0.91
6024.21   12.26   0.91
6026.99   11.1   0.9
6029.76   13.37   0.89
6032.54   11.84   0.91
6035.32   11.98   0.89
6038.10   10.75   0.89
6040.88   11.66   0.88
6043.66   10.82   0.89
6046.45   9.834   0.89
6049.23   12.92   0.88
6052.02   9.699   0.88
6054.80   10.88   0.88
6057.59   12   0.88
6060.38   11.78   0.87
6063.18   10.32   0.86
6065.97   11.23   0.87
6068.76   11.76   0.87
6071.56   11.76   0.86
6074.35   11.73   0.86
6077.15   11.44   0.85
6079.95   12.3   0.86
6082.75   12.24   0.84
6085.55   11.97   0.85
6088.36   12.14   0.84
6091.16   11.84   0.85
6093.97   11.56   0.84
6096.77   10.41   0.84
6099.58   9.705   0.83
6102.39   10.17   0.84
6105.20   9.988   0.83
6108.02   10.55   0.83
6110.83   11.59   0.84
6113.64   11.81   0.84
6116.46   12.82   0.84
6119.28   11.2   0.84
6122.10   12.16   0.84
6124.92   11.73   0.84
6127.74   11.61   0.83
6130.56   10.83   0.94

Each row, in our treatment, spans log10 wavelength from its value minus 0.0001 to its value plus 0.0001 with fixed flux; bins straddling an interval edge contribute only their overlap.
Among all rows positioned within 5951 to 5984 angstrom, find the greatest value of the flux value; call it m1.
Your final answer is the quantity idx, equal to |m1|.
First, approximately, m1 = 13.19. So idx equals 13.2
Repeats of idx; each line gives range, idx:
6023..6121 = 13.4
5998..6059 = 13.4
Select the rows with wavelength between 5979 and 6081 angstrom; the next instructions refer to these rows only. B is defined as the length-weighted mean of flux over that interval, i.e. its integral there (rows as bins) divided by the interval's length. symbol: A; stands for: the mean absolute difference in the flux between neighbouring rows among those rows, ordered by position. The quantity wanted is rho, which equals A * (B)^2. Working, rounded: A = 0.96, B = 11.5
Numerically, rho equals 126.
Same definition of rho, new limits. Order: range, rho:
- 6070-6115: 56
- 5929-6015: 83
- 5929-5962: 86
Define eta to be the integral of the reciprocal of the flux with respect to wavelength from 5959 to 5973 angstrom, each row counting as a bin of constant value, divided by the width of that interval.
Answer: 0.0824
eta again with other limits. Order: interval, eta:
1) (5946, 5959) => 0.0892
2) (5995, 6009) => 0.0850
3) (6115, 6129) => 0.0841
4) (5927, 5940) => 0.0904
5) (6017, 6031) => 0.0844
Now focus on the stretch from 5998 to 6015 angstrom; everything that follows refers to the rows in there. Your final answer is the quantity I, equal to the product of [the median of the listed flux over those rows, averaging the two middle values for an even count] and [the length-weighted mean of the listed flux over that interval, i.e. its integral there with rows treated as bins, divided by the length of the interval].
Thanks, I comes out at 136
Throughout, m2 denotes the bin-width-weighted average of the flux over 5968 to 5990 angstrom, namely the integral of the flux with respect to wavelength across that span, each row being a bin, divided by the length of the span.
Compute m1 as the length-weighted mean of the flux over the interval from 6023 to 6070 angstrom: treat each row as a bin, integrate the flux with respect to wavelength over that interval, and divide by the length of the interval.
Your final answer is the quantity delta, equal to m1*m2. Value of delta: 128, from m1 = 11.4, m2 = 11.2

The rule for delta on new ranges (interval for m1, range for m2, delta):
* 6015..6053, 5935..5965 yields 129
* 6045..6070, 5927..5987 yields 125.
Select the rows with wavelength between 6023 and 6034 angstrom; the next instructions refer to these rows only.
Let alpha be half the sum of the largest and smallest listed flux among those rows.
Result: 12.2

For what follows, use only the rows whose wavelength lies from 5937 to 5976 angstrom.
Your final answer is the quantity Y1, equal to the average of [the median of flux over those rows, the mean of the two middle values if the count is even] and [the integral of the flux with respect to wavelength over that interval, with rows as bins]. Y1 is 228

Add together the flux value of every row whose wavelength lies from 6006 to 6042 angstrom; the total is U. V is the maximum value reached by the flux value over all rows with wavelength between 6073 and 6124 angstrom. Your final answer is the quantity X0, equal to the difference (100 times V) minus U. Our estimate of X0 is 1131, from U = 151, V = 12.82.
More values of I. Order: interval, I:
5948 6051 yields 132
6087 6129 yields 131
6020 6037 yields 142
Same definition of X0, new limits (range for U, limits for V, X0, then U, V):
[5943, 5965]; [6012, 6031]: 1245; 92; 13.37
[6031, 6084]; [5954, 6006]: 1102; 217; 13.19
